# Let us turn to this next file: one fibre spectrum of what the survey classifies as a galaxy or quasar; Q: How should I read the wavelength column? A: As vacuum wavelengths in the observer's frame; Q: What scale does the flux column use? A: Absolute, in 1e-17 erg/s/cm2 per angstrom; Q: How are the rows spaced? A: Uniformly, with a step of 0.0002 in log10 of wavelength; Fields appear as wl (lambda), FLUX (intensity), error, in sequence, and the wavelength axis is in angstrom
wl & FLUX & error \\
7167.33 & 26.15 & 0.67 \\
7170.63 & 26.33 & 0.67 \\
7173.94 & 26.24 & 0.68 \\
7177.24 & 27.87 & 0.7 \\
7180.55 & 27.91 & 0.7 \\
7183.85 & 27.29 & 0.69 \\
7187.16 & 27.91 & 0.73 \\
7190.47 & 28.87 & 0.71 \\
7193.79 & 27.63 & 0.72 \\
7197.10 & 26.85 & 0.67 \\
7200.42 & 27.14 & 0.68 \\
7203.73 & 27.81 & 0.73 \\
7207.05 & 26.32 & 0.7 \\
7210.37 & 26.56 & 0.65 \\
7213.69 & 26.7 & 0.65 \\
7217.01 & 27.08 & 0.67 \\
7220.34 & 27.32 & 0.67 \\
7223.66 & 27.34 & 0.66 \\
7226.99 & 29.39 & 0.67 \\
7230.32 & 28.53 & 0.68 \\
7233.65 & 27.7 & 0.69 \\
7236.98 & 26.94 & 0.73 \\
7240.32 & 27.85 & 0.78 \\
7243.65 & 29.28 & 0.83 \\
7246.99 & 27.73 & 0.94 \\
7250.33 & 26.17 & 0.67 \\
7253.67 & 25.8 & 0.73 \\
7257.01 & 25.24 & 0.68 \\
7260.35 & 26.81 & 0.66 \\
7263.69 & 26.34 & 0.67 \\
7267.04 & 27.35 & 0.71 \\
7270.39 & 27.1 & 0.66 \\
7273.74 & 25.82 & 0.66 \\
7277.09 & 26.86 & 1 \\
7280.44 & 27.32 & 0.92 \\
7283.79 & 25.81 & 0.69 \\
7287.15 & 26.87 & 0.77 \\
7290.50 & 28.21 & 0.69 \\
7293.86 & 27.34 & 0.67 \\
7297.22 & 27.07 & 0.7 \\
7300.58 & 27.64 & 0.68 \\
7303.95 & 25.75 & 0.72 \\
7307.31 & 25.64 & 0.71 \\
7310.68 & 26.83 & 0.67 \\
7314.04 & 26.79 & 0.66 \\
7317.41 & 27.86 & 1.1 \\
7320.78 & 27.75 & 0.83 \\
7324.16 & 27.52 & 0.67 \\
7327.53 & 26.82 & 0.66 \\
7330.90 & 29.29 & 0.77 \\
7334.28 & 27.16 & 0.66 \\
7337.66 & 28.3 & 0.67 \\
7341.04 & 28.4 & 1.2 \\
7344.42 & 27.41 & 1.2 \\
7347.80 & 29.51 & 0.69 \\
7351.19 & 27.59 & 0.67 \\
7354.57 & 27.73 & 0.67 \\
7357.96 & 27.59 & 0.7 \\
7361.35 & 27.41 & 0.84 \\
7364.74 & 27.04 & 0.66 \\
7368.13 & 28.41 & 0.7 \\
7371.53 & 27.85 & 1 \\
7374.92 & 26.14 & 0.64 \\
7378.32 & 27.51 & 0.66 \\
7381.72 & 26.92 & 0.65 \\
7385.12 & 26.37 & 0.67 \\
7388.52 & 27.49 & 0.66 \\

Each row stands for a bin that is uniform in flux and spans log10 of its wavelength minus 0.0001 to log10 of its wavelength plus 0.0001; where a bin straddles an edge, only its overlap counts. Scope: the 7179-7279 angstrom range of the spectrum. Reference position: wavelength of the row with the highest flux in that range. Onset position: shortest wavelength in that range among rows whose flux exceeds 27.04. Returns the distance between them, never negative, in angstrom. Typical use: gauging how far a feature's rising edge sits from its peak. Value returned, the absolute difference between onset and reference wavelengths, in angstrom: 46.4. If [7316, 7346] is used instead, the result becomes 13.5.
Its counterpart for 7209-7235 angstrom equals 10.0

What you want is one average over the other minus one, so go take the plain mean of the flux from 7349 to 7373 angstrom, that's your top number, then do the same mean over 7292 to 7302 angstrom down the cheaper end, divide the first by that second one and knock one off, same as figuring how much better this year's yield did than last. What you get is 0.01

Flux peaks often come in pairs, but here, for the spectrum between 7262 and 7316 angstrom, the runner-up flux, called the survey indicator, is 27.64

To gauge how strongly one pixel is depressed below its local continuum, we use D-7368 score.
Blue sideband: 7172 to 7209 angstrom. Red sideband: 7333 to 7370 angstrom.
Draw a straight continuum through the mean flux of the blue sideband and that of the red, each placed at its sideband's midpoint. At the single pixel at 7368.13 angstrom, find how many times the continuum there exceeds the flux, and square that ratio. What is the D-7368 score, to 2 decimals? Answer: 0.97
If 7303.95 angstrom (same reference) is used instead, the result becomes 1.16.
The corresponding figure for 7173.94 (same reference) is 1.09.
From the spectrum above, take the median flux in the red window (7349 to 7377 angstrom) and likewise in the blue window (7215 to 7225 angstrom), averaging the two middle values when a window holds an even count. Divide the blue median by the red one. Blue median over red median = 0.99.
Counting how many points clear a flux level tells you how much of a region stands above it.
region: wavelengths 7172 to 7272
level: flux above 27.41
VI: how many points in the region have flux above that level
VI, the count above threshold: 12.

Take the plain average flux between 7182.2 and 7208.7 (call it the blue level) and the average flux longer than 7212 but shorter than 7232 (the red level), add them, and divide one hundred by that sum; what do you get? 1.81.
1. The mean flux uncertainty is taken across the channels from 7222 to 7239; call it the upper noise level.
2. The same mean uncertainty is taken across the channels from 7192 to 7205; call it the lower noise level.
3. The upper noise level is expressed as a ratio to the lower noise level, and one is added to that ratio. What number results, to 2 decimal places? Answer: 1.98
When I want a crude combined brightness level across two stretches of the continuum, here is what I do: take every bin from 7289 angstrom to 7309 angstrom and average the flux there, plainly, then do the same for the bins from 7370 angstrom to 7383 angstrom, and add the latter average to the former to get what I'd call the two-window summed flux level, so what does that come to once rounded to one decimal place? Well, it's 54.0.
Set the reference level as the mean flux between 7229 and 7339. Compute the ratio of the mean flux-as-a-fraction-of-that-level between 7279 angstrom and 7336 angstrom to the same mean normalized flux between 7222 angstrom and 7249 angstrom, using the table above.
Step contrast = 0.97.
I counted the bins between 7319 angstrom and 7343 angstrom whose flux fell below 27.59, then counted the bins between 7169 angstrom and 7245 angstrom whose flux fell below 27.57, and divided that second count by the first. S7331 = 4.0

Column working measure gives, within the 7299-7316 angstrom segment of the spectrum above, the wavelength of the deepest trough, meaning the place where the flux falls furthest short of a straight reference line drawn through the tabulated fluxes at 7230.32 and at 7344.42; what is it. 7307.31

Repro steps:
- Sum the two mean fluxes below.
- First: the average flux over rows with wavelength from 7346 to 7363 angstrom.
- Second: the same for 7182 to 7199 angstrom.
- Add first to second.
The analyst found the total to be 55.7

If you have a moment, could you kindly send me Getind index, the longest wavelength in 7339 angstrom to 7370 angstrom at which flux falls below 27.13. 7364.74 angstrom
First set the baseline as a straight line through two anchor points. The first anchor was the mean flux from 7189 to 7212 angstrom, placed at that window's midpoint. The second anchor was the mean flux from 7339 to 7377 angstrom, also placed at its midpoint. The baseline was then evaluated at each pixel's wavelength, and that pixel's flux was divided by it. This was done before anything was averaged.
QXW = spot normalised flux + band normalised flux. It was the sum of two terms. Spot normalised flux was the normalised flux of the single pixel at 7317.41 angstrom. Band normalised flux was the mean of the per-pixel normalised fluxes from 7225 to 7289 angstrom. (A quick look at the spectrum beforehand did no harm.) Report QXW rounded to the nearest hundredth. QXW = 2.00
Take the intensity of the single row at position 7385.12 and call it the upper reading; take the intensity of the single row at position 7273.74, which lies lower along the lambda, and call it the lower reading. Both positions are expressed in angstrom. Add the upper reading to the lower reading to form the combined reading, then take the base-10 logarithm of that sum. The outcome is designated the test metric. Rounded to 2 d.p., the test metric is 1.72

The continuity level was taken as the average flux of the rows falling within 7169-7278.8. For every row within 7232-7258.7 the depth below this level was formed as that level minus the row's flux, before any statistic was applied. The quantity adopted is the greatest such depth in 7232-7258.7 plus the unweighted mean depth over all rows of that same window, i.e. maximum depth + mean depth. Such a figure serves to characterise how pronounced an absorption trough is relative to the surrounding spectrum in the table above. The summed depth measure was 2.1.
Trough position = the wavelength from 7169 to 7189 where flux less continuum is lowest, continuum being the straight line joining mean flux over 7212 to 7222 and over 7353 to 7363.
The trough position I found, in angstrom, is 7173.94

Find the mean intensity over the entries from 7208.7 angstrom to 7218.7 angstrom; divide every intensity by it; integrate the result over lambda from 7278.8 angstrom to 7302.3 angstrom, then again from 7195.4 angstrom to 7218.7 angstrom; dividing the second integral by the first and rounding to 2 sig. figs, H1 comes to 0.98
